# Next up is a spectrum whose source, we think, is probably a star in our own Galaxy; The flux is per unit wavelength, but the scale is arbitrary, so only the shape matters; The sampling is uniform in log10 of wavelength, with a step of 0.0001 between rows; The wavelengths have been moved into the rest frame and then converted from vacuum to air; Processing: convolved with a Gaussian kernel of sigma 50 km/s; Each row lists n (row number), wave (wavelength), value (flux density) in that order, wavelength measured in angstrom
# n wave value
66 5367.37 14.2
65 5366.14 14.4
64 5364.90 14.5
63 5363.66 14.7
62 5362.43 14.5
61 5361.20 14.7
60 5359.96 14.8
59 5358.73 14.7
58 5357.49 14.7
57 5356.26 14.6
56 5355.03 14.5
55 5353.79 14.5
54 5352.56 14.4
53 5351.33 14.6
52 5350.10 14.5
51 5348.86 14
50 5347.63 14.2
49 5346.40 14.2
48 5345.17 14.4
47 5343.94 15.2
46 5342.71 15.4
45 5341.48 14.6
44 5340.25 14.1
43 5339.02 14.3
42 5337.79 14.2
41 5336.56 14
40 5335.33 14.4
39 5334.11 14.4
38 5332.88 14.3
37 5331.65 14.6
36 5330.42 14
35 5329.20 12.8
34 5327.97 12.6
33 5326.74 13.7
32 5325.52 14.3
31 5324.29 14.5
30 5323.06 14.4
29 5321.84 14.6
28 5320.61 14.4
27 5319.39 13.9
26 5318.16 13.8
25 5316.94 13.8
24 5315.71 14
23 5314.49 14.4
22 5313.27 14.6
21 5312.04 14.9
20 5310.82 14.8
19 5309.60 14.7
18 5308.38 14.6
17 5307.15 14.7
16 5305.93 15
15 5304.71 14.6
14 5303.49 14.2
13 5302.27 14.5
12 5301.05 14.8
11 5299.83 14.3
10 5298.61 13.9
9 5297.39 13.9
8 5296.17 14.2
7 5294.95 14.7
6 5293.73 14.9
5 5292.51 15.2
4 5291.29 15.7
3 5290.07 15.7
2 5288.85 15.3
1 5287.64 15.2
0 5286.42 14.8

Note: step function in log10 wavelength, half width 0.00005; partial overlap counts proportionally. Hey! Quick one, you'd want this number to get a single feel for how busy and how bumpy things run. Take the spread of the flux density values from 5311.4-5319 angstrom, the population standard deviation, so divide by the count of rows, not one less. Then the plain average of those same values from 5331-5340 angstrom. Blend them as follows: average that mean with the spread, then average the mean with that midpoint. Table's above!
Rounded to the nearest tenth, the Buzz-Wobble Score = 10.8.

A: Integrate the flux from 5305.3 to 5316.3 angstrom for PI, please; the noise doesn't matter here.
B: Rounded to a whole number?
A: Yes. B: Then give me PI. 161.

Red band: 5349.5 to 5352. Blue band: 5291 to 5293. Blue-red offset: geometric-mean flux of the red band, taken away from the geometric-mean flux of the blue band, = 0.9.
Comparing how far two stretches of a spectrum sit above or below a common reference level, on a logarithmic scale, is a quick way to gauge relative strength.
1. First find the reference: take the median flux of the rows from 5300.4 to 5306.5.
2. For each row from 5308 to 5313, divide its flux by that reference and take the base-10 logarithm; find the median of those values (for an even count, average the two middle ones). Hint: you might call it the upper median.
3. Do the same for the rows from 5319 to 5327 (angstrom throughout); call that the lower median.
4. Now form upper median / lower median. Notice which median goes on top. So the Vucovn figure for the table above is -1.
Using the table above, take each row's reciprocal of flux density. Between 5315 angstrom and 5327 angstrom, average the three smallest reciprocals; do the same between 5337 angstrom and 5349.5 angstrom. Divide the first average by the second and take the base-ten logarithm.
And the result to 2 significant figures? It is 0.016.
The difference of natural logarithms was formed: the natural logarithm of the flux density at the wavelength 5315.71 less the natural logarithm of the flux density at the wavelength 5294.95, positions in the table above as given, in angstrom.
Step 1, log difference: -0.05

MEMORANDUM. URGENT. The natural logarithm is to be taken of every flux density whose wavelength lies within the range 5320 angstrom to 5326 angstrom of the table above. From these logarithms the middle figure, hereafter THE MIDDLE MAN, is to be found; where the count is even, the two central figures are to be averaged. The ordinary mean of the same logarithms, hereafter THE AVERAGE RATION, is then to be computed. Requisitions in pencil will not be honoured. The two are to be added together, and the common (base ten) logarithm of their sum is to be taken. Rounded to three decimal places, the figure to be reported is 0.727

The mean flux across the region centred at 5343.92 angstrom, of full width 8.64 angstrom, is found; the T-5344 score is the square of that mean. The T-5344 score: 213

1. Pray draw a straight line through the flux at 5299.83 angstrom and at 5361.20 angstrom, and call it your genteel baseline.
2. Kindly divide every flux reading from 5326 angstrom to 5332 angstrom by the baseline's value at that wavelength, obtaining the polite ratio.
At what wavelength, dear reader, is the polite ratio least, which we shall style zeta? 5327.97 angstrom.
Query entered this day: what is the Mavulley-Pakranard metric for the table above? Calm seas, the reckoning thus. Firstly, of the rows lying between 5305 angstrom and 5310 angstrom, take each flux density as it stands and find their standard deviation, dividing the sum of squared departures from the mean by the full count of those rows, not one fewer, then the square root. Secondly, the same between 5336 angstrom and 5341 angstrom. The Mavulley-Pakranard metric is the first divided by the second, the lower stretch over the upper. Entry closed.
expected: 1.3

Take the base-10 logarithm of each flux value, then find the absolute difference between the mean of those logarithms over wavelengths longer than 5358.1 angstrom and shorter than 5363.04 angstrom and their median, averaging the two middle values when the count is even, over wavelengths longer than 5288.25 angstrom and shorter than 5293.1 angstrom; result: 0.024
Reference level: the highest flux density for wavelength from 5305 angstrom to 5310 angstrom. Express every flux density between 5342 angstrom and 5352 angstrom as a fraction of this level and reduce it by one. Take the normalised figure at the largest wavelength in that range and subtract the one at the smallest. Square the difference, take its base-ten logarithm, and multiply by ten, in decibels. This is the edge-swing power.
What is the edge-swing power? -25.5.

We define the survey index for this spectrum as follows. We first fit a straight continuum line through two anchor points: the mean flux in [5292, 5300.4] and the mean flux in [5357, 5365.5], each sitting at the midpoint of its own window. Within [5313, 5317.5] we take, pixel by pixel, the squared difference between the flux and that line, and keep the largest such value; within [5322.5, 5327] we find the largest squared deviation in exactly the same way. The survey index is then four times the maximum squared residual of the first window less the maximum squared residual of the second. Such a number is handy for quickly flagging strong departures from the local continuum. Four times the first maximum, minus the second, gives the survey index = 1.3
